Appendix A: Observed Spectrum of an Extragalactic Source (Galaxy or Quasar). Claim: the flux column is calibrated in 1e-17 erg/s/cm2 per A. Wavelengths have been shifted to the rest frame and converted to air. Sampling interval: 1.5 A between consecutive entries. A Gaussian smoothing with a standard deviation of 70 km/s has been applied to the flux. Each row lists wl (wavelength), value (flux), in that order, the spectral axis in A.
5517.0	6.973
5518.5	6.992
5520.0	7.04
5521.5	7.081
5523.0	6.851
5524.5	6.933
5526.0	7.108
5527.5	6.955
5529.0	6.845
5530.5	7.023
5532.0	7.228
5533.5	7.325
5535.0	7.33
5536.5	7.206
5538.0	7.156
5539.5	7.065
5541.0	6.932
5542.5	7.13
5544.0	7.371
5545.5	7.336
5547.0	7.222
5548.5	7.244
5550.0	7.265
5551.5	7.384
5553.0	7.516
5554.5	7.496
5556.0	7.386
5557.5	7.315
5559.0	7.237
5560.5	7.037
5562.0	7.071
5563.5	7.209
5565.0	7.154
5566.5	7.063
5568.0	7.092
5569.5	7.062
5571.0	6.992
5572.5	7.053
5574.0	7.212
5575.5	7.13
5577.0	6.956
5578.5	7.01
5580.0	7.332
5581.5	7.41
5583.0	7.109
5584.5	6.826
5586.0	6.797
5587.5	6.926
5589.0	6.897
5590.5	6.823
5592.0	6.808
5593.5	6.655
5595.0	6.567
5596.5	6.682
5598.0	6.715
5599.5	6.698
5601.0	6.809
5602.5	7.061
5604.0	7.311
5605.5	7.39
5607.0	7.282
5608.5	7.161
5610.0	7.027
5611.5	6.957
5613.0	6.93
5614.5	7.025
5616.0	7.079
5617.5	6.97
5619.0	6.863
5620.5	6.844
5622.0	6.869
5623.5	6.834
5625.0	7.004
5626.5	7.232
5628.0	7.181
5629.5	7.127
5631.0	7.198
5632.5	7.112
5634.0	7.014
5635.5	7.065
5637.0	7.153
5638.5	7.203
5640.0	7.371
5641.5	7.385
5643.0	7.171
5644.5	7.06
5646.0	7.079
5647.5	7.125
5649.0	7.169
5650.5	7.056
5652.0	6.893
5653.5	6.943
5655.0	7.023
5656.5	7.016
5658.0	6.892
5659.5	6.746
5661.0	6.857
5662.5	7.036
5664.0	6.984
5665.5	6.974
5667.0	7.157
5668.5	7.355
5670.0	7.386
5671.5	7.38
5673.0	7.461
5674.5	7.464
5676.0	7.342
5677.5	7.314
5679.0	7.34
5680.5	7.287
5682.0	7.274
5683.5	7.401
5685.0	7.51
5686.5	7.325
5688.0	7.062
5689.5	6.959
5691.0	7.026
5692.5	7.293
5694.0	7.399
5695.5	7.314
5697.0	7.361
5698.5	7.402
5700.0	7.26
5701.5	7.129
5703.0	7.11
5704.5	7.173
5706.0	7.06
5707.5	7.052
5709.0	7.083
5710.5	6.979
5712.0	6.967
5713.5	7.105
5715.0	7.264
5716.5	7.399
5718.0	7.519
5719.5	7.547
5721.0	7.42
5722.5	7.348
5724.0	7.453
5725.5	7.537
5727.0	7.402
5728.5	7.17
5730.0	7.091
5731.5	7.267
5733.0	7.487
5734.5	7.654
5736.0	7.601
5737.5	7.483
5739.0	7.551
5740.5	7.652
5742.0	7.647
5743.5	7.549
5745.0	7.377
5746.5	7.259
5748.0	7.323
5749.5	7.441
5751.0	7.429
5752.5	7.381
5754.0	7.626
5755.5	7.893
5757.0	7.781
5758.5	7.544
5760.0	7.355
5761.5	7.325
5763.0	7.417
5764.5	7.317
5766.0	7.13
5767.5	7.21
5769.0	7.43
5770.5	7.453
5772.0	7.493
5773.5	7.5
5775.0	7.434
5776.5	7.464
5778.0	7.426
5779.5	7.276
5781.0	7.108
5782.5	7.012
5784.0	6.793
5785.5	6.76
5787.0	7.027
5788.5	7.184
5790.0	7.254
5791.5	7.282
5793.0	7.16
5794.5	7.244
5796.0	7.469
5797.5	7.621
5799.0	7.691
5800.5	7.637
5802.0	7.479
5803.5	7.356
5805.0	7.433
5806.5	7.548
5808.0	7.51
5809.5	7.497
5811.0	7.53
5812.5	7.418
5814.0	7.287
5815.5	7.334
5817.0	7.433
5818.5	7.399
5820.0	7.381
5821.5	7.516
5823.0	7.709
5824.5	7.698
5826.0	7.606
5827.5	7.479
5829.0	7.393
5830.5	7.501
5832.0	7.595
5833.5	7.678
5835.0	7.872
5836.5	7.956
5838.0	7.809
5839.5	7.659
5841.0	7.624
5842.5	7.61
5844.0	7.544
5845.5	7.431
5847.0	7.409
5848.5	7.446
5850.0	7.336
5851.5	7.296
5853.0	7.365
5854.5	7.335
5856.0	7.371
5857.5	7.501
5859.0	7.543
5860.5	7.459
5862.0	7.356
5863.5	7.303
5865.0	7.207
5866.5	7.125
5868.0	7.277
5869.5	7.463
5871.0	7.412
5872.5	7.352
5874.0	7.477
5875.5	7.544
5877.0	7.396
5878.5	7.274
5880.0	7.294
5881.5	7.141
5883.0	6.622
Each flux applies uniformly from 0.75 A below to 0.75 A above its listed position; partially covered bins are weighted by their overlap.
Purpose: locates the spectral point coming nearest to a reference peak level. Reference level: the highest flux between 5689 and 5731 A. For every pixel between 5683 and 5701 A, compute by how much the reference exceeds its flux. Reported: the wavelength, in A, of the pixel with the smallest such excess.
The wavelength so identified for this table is 5685.0 A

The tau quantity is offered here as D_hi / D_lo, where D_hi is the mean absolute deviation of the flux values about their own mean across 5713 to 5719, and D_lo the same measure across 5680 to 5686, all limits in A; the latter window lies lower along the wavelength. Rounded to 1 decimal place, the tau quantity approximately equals 1.6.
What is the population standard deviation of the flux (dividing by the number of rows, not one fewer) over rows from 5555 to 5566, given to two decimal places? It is 0.12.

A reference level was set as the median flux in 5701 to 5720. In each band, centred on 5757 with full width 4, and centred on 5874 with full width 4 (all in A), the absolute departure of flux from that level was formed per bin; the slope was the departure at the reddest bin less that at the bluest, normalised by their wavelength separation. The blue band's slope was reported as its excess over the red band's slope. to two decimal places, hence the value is -0.18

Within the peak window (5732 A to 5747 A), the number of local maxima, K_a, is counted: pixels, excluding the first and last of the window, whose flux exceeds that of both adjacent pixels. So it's 2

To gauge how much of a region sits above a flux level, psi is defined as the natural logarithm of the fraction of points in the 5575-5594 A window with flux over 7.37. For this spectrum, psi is -2.6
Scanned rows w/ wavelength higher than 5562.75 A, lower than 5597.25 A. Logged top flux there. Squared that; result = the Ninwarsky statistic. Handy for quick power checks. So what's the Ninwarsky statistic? 54.9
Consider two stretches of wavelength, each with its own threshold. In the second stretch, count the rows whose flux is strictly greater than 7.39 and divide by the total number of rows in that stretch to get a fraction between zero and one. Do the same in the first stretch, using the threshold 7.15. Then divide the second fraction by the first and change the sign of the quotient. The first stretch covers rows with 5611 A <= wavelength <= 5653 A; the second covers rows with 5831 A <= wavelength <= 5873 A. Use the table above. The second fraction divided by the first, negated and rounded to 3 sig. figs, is -1.89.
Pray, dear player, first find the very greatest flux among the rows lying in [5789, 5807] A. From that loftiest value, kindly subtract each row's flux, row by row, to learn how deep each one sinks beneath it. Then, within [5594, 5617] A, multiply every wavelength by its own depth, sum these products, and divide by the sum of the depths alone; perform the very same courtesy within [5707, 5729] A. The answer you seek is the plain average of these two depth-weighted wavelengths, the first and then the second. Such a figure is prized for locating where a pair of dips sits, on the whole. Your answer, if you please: 5660.1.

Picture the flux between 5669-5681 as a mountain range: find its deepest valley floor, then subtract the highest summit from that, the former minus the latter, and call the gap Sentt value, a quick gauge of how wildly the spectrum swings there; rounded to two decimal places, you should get -0.18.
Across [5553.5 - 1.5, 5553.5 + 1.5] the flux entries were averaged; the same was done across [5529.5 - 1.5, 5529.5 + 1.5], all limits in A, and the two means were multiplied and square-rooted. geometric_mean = 7.21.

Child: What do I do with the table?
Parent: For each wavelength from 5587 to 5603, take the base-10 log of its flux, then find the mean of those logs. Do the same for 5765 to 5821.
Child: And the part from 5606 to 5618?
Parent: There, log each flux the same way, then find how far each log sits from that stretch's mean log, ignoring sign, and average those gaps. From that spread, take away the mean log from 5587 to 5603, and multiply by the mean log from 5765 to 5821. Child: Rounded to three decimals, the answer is -0.715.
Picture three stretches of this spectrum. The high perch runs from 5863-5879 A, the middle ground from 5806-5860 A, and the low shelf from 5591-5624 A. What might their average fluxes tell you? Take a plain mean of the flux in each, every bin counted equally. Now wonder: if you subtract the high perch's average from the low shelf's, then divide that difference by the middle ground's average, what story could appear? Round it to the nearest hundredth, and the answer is -0.06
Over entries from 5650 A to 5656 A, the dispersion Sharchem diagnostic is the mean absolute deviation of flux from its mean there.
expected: 0.061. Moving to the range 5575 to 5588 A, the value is 0.169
